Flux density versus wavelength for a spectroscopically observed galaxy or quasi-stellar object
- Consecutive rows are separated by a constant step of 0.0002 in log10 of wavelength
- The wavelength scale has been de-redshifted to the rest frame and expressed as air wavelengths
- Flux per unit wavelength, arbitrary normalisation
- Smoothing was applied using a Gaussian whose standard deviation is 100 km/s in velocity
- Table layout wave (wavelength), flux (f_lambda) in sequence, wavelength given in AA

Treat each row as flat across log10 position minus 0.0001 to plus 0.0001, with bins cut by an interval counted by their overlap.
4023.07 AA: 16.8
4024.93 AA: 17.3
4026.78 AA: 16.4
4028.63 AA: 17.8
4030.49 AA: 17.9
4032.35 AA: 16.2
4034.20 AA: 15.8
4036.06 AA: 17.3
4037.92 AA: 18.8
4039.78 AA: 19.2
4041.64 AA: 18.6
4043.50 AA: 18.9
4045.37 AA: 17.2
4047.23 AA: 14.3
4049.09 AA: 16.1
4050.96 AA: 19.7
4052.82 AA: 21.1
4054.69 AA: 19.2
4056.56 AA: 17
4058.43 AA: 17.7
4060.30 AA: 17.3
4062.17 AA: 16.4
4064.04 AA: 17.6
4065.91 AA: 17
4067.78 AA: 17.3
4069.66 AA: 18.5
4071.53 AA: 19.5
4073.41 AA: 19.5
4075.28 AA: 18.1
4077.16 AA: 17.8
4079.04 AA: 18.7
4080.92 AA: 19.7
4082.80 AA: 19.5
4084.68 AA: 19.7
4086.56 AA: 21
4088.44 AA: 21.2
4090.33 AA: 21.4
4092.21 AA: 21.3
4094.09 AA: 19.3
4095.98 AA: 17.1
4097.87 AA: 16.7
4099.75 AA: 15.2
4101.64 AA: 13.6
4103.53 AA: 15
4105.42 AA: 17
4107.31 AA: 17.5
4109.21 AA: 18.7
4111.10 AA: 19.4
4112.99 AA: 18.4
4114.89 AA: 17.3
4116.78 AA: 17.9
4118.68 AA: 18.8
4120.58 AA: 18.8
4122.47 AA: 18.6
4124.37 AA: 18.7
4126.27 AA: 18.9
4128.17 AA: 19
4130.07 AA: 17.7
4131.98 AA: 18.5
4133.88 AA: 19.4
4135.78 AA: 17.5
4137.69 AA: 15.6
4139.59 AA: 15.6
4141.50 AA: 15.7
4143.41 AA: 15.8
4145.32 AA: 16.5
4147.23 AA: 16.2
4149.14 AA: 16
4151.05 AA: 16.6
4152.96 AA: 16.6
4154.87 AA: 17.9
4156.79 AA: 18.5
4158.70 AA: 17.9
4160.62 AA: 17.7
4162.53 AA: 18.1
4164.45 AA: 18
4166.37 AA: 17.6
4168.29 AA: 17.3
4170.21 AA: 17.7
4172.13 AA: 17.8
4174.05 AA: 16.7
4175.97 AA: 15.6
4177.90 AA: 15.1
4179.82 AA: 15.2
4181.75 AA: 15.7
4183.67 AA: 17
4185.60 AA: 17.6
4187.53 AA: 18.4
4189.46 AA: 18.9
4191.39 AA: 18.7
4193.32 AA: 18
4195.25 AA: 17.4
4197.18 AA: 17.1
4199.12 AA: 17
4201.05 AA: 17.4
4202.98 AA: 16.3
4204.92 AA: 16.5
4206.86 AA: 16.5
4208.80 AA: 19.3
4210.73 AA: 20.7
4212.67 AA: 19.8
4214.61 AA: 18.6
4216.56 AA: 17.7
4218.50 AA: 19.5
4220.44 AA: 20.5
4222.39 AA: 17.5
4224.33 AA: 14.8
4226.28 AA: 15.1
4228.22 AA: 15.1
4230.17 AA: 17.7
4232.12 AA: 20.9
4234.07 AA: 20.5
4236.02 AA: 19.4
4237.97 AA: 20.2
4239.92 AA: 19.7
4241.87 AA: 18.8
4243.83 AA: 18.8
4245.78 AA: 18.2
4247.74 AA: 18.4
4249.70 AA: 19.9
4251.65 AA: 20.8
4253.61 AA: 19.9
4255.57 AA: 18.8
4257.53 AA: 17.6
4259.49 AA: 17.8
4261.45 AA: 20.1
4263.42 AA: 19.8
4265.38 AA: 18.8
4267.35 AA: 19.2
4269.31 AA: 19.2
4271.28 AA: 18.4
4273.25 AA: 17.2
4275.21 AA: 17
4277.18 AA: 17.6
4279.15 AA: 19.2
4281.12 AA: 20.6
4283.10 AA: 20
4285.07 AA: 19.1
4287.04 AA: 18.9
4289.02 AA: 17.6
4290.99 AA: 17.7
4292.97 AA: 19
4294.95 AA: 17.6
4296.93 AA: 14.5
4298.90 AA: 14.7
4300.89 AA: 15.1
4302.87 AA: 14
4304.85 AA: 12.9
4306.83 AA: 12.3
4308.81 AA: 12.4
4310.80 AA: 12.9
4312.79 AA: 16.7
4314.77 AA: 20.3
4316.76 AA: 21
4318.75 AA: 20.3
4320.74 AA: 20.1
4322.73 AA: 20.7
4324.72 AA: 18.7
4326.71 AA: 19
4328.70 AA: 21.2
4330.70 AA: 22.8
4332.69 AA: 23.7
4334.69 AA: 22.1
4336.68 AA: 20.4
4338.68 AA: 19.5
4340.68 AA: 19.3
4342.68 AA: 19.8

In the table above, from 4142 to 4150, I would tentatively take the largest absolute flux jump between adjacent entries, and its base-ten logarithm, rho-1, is -0.15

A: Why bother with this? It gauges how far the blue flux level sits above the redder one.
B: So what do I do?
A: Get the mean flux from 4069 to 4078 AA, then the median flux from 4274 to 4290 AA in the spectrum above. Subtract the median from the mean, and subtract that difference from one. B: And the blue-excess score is 1.3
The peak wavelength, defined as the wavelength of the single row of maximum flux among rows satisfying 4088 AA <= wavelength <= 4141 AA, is 4090.33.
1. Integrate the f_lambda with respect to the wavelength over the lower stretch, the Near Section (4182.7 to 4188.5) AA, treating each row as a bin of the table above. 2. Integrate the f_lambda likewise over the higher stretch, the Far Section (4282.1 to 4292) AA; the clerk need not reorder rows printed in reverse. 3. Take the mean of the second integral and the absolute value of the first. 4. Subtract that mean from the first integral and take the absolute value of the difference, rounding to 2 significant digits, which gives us 41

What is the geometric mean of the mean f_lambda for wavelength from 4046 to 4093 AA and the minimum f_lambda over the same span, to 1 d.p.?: 16.3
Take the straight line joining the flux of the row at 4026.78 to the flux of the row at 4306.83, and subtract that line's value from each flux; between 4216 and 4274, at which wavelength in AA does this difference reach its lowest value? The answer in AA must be 4224.33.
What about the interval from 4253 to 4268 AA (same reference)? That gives 4257.53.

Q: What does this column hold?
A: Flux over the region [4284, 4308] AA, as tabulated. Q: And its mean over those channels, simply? 16.1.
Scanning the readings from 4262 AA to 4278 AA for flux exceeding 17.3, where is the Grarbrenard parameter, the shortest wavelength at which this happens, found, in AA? 4263.42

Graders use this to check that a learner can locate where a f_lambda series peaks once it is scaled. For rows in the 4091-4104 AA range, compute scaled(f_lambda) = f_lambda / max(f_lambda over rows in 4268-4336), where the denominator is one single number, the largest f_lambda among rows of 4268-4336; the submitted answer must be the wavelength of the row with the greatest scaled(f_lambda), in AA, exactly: 4092.21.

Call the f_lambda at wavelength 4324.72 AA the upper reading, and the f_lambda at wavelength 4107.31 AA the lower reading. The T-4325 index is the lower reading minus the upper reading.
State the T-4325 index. -1.2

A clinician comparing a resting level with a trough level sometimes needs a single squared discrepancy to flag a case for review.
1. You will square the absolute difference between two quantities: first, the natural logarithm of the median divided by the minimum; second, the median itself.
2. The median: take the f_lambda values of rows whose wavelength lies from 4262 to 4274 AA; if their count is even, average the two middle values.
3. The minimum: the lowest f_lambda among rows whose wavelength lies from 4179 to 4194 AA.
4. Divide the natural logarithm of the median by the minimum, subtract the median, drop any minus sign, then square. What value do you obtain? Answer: 354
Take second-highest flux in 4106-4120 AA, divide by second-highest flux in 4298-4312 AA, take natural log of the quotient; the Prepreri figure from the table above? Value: 0.25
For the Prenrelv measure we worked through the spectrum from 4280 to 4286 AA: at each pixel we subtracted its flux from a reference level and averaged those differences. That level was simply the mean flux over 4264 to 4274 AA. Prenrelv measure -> -1.3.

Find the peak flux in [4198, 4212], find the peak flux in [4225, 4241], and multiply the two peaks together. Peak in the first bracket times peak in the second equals 433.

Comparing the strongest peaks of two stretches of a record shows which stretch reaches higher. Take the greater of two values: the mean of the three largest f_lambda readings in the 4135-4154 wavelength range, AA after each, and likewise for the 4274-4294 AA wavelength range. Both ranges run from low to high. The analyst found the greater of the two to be 19.93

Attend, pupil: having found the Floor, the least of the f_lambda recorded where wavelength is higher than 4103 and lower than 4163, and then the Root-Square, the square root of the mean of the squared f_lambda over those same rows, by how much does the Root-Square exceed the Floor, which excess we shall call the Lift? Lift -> 2.6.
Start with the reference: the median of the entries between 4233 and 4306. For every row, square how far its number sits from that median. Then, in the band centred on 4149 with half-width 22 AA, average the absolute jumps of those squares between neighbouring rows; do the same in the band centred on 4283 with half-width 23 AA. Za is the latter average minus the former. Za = 1.3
